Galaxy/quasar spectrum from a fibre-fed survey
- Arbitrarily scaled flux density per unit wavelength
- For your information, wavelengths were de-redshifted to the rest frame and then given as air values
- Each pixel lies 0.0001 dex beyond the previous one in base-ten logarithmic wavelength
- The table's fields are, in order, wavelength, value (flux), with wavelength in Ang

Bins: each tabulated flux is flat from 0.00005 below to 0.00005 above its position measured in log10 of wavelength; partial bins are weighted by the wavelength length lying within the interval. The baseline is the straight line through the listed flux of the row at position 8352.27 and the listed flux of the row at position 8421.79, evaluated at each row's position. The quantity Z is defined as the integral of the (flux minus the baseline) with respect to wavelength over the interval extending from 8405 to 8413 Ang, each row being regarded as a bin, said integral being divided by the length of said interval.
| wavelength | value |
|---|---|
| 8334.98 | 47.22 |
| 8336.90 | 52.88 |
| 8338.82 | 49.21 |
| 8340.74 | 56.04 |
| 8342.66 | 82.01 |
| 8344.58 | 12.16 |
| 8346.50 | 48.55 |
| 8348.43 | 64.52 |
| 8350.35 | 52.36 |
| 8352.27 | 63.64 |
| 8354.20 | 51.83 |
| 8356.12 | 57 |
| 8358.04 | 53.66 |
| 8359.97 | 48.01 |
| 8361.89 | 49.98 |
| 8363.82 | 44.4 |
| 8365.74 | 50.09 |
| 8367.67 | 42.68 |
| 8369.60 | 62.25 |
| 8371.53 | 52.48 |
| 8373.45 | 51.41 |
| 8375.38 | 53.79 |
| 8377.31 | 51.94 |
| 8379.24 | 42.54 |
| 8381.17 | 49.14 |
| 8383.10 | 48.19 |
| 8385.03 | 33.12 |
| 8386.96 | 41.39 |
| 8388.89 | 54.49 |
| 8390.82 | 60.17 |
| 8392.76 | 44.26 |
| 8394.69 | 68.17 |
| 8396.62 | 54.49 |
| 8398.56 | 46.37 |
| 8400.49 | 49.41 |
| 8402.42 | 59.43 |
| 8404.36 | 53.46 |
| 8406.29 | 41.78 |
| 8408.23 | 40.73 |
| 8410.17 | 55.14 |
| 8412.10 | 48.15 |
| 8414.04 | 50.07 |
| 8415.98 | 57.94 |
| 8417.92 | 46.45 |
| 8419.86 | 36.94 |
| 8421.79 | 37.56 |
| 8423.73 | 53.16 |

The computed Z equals 4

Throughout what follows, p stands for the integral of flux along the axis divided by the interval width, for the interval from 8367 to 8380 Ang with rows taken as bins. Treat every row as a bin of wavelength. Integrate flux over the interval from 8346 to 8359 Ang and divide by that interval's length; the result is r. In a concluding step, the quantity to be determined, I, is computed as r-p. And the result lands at 5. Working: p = 51.3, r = 56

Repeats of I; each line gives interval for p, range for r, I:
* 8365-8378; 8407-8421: -4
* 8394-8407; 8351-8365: -1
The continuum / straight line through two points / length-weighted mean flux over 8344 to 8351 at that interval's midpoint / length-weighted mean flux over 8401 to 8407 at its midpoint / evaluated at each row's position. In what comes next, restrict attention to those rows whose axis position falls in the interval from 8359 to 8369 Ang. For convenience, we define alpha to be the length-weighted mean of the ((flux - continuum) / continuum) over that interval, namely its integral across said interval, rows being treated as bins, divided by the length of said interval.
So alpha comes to 0.00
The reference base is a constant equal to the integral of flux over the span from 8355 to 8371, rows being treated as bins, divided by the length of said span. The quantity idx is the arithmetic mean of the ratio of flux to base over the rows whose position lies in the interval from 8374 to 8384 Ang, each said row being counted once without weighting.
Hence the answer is 0.96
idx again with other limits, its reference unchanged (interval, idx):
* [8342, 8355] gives 1.05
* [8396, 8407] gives 1.00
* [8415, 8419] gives 1.02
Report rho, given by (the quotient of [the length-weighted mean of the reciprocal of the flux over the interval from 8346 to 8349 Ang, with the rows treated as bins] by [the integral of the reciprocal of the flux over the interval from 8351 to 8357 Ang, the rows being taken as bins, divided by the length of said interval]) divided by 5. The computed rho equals 0.204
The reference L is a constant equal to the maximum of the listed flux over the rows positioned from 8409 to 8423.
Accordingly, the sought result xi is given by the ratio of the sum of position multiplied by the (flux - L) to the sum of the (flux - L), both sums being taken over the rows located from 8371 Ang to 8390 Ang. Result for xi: 8381.7 Ang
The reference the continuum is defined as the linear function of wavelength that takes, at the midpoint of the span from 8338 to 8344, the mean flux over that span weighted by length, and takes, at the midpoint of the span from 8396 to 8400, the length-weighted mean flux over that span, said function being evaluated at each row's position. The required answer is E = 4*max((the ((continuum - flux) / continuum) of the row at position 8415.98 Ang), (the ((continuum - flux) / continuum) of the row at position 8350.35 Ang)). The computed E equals 0.4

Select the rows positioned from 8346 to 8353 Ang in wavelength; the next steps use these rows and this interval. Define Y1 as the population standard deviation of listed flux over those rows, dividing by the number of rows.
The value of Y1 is 7.0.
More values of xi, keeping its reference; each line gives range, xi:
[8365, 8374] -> 8368.8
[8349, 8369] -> 8362.6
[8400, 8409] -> 8405.9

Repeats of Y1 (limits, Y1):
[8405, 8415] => 5.4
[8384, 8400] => 10.5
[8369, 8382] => 5.4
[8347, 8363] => 5.7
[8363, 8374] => 6.3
